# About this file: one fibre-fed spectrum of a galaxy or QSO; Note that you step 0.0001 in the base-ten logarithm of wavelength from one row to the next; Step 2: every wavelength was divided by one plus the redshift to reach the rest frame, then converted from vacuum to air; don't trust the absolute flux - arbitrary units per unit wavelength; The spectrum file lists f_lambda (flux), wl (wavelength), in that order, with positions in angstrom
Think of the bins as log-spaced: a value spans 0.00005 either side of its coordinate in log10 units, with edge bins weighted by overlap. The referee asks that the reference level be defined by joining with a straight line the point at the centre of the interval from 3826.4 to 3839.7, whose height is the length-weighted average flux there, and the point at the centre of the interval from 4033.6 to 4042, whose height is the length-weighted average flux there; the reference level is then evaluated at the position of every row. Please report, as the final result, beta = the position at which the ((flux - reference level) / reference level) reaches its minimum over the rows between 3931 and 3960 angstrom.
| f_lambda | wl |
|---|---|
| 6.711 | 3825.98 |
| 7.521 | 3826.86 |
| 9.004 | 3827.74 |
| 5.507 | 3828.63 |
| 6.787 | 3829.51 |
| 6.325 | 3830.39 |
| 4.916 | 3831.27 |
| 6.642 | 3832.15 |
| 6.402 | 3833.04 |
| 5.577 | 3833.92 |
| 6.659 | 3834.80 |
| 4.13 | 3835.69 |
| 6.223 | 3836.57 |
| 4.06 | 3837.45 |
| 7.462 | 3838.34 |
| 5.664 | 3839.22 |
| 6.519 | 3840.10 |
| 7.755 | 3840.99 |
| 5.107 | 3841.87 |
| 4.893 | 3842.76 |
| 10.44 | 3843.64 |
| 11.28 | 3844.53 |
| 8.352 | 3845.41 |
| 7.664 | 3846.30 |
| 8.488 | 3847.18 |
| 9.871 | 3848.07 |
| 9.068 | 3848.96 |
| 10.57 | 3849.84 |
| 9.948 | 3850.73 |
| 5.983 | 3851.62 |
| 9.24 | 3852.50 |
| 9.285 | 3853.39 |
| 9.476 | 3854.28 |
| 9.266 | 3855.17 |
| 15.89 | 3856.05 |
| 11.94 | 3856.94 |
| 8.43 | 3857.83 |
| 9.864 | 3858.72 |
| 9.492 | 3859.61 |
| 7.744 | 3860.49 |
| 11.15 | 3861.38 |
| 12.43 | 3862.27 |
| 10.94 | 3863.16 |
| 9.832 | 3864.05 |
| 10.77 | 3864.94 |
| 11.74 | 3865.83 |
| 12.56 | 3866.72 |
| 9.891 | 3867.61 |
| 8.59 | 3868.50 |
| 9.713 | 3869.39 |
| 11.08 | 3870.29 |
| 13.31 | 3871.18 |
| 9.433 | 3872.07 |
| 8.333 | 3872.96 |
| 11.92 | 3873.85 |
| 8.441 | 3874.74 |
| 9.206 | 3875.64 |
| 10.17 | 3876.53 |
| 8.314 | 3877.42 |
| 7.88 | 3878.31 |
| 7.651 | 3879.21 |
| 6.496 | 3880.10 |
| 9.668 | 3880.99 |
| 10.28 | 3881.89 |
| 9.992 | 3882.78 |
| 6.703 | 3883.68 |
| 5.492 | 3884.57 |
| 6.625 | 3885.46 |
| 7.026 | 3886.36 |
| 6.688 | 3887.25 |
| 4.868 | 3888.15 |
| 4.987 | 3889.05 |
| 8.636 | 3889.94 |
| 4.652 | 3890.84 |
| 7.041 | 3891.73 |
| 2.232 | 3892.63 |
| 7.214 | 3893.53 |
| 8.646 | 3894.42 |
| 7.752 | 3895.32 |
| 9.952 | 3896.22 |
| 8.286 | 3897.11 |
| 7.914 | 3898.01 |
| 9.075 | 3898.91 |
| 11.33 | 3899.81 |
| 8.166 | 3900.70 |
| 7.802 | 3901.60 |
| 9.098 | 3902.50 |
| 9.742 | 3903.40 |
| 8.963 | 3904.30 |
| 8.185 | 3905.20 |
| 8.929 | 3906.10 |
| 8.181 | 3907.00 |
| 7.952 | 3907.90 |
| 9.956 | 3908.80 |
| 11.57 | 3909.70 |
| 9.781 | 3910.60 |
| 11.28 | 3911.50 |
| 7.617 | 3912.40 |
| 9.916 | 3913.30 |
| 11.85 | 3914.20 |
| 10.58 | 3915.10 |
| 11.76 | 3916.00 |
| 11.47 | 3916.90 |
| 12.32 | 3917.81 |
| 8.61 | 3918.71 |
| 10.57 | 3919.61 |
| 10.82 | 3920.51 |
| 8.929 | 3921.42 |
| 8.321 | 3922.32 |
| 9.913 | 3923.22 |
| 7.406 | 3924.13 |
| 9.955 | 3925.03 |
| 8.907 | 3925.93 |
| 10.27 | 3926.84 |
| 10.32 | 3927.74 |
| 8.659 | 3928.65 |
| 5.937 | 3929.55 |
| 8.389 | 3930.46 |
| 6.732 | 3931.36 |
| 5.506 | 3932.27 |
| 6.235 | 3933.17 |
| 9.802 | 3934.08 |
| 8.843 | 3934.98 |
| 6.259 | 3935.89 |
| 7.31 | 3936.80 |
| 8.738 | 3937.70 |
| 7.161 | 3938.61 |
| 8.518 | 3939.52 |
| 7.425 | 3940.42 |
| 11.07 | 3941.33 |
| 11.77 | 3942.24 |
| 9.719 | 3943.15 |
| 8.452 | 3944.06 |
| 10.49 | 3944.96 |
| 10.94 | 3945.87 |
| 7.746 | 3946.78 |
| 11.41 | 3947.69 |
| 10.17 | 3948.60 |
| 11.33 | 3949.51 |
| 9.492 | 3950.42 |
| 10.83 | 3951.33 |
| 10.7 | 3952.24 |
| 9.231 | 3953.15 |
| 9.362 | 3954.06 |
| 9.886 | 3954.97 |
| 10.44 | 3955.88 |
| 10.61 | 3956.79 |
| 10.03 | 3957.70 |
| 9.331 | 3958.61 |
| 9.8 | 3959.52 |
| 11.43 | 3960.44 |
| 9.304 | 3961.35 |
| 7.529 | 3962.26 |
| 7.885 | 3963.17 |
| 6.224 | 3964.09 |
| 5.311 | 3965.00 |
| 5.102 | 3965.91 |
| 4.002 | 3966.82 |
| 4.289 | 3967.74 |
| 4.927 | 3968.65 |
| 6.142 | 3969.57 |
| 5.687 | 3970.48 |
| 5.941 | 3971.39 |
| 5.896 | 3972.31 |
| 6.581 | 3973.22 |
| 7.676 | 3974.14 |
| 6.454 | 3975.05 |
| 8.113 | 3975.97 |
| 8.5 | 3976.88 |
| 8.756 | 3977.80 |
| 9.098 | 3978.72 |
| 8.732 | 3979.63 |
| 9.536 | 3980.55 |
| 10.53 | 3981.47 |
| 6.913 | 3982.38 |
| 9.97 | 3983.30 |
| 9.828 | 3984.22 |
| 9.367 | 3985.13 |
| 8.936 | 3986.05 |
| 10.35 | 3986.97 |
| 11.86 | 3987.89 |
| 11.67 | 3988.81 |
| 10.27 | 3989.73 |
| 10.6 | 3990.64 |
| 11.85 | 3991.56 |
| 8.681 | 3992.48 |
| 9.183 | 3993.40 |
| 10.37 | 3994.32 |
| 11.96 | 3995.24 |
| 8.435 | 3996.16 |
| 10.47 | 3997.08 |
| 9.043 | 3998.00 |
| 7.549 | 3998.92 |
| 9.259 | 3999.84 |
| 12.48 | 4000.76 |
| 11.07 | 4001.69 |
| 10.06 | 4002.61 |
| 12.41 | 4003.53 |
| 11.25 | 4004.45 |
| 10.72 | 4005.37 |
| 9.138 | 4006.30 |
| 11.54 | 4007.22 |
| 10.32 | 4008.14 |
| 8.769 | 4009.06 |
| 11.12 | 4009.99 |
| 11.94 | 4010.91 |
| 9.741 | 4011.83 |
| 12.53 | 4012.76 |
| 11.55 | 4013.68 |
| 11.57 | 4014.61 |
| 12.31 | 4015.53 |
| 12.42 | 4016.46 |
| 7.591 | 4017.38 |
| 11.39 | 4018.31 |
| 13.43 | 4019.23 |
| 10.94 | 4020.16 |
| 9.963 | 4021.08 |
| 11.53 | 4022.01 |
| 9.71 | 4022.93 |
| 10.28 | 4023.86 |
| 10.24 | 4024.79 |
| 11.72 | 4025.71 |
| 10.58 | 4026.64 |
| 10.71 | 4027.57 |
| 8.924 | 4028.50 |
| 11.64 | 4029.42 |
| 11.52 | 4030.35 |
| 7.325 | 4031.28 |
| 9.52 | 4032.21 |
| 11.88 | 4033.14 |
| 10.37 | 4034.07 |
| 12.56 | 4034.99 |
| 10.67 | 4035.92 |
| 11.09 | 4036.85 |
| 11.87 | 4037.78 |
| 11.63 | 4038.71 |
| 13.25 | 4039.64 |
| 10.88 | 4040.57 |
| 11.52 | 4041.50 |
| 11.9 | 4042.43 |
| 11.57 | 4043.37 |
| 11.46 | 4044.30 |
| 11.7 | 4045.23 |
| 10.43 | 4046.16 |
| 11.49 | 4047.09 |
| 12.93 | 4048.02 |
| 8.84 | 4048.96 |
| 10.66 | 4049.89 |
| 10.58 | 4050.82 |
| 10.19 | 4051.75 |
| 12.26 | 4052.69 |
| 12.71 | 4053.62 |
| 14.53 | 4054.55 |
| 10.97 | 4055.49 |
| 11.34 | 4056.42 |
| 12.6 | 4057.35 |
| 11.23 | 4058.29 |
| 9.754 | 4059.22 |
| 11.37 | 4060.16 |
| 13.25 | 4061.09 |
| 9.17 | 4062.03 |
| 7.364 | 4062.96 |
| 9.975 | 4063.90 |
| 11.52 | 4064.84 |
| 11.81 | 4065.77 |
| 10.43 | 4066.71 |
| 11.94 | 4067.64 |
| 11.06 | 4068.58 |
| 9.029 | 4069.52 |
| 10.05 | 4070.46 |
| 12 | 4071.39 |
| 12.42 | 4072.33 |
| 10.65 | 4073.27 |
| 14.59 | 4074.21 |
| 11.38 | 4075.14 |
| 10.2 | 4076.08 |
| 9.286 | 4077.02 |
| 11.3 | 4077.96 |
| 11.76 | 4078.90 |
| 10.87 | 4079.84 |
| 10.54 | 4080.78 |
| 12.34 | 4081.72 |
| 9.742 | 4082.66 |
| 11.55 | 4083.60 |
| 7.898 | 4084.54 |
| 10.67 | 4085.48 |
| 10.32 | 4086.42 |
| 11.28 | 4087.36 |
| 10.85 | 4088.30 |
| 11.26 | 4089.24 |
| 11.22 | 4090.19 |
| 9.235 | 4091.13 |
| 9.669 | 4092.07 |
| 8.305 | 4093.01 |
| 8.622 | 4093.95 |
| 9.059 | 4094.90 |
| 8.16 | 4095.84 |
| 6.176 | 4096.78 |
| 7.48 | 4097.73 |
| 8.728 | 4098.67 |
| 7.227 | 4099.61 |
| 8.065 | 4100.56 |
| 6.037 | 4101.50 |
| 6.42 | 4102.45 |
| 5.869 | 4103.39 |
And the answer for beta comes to 3932.27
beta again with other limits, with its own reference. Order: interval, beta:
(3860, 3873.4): 3860.49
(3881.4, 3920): 3892.63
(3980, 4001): 3982.38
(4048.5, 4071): 4062.96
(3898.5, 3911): 3907.90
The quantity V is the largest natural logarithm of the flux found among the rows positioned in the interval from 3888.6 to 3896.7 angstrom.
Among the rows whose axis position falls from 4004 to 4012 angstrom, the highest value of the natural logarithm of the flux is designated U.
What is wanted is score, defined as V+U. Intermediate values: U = 2.480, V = 2.30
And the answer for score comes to 4.78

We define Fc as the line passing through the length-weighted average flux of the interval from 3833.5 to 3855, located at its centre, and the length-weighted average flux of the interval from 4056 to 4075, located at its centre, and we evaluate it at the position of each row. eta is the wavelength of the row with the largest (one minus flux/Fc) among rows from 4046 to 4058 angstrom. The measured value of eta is 4048.96 angstrom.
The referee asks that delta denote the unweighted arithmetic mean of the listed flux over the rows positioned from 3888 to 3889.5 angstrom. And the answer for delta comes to 5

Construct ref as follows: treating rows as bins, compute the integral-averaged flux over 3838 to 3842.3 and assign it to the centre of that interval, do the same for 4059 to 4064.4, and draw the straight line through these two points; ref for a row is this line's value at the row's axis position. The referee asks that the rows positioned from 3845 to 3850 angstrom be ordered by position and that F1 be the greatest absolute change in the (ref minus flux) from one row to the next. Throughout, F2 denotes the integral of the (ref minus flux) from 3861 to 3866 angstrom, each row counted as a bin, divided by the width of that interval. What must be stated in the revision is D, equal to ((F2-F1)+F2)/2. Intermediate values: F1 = 1.5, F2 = -4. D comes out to -5.0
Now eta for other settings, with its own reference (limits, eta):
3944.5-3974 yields 3966.82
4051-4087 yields 4062.96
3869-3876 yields 3872.96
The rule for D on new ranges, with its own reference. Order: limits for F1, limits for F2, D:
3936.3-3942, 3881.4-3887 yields -2.3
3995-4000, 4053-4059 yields -3.8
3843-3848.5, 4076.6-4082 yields -2.0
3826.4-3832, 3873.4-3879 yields -3.9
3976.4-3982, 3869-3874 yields -4.0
